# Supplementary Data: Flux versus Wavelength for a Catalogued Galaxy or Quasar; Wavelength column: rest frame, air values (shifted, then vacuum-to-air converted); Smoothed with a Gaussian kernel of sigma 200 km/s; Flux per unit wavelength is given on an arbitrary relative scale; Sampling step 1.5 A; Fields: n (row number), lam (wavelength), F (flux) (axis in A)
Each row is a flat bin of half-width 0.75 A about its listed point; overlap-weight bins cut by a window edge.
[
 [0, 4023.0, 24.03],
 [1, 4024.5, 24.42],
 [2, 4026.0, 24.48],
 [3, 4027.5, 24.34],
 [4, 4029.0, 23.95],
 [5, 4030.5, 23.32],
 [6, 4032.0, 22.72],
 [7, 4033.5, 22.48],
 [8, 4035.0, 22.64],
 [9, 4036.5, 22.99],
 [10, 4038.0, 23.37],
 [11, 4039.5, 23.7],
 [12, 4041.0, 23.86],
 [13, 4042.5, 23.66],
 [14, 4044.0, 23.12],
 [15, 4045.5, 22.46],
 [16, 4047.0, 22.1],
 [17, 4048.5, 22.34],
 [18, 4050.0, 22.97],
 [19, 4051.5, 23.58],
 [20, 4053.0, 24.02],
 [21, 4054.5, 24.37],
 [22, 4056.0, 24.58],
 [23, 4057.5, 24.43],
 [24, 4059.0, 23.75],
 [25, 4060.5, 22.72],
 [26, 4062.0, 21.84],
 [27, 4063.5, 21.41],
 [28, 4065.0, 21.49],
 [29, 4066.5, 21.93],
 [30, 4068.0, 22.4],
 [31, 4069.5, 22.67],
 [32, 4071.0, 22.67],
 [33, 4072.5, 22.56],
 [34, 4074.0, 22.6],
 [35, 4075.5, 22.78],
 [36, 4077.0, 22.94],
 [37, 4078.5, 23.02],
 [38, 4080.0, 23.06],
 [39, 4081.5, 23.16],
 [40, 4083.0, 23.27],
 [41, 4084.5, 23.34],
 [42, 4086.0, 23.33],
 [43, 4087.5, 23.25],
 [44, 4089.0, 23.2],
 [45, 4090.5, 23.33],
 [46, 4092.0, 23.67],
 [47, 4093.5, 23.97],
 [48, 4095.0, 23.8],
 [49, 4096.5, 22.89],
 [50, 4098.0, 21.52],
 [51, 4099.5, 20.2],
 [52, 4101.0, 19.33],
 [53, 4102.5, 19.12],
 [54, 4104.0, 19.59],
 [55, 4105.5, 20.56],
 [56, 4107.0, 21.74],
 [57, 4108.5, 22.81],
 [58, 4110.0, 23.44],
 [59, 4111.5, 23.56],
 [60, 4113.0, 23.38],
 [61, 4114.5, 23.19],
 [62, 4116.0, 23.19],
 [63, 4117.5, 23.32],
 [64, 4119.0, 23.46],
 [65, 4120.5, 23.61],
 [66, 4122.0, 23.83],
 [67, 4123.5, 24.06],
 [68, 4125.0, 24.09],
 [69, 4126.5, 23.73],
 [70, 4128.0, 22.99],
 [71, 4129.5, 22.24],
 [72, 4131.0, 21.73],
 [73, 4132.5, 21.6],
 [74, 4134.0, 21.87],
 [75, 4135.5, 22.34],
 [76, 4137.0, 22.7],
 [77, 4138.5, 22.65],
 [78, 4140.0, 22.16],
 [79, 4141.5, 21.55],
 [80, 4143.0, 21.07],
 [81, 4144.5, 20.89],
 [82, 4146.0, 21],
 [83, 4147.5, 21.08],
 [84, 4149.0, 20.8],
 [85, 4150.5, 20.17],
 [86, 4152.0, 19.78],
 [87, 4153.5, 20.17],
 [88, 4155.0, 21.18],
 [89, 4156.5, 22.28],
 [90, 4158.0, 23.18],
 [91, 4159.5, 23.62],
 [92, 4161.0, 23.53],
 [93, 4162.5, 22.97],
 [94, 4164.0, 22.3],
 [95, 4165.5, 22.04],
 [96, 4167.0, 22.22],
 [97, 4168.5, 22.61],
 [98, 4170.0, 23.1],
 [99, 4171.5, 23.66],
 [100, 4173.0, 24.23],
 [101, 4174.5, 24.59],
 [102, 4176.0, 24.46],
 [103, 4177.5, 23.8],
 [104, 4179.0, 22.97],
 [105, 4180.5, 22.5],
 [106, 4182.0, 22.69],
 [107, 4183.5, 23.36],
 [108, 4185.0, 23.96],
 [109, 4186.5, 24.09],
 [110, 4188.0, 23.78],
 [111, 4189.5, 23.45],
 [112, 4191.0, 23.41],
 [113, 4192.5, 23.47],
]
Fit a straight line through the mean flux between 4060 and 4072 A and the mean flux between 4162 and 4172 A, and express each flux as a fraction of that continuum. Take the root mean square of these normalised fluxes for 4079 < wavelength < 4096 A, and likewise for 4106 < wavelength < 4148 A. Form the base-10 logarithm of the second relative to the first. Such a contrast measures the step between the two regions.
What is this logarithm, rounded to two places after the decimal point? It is -0.02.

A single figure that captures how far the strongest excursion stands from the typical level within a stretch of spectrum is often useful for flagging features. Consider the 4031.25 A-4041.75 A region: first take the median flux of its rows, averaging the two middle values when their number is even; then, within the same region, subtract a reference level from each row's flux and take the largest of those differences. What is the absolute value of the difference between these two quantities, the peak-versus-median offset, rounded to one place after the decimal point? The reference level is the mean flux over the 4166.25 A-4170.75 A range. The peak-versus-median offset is 21.8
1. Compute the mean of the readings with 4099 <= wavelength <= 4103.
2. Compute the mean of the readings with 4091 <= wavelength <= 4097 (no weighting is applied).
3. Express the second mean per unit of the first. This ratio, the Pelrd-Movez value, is 1.21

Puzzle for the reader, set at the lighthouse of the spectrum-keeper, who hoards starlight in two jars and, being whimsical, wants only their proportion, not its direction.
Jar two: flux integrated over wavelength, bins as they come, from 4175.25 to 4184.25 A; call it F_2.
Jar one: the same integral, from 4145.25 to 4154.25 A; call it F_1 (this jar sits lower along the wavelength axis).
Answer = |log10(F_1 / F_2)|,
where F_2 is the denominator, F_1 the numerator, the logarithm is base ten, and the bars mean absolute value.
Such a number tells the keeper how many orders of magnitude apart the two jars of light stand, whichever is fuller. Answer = 0.056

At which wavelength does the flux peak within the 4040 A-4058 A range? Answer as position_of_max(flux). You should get 4056.0 A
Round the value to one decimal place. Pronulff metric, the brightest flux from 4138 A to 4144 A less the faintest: 1.6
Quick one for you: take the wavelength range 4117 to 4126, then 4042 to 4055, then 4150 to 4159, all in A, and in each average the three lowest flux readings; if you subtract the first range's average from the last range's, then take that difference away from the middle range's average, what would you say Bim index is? 25.7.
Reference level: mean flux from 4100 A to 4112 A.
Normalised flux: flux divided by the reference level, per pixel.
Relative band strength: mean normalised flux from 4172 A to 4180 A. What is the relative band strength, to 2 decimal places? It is 1.13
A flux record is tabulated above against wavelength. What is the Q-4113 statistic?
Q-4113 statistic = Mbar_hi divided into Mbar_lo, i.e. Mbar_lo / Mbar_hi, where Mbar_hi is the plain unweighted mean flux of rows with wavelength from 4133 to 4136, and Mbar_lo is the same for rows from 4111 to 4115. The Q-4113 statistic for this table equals 1.06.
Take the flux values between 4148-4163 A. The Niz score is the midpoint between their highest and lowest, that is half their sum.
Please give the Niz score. 21.7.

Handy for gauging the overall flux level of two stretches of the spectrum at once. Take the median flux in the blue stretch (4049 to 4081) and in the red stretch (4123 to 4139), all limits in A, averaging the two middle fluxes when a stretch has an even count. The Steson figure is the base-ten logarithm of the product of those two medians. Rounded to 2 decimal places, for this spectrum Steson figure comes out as 2.71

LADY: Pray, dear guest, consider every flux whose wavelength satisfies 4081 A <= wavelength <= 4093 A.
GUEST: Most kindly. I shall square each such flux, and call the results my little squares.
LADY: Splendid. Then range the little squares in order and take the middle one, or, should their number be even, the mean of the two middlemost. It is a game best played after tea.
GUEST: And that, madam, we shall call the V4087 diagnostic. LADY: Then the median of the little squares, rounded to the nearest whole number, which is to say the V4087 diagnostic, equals 543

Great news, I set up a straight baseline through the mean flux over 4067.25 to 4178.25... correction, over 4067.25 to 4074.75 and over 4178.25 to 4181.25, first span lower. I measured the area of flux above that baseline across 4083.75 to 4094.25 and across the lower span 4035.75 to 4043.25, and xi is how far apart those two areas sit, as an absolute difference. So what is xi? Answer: 1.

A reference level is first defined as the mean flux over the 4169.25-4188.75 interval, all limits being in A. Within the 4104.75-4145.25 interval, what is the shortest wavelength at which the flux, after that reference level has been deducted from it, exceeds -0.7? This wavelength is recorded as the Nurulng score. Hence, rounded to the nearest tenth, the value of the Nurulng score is 4110.0 A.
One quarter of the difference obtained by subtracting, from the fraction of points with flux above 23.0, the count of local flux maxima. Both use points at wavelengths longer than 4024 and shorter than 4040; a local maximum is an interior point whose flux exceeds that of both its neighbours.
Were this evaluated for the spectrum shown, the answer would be -0.1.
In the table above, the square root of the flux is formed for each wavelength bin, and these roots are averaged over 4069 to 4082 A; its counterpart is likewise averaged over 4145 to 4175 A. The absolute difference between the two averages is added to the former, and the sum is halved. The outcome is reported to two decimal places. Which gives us 2.42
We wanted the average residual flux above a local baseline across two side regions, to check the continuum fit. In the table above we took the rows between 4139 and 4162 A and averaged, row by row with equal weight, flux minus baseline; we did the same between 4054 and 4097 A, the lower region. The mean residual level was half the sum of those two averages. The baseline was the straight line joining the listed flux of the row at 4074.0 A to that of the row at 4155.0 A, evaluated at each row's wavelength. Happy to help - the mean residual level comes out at 0.4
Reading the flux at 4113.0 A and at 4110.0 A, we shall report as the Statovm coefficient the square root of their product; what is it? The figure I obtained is 23.4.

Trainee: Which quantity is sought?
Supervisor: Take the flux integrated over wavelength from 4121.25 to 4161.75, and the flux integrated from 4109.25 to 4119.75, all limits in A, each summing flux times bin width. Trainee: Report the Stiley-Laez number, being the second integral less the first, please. -649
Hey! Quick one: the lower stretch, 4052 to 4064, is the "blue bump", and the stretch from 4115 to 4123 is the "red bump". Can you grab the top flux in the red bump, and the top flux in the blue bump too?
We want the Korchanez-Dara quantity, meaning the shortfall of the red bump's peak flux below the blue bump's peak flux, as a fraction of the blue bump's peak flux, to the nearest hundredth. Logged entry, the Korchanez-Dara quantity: 0.03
